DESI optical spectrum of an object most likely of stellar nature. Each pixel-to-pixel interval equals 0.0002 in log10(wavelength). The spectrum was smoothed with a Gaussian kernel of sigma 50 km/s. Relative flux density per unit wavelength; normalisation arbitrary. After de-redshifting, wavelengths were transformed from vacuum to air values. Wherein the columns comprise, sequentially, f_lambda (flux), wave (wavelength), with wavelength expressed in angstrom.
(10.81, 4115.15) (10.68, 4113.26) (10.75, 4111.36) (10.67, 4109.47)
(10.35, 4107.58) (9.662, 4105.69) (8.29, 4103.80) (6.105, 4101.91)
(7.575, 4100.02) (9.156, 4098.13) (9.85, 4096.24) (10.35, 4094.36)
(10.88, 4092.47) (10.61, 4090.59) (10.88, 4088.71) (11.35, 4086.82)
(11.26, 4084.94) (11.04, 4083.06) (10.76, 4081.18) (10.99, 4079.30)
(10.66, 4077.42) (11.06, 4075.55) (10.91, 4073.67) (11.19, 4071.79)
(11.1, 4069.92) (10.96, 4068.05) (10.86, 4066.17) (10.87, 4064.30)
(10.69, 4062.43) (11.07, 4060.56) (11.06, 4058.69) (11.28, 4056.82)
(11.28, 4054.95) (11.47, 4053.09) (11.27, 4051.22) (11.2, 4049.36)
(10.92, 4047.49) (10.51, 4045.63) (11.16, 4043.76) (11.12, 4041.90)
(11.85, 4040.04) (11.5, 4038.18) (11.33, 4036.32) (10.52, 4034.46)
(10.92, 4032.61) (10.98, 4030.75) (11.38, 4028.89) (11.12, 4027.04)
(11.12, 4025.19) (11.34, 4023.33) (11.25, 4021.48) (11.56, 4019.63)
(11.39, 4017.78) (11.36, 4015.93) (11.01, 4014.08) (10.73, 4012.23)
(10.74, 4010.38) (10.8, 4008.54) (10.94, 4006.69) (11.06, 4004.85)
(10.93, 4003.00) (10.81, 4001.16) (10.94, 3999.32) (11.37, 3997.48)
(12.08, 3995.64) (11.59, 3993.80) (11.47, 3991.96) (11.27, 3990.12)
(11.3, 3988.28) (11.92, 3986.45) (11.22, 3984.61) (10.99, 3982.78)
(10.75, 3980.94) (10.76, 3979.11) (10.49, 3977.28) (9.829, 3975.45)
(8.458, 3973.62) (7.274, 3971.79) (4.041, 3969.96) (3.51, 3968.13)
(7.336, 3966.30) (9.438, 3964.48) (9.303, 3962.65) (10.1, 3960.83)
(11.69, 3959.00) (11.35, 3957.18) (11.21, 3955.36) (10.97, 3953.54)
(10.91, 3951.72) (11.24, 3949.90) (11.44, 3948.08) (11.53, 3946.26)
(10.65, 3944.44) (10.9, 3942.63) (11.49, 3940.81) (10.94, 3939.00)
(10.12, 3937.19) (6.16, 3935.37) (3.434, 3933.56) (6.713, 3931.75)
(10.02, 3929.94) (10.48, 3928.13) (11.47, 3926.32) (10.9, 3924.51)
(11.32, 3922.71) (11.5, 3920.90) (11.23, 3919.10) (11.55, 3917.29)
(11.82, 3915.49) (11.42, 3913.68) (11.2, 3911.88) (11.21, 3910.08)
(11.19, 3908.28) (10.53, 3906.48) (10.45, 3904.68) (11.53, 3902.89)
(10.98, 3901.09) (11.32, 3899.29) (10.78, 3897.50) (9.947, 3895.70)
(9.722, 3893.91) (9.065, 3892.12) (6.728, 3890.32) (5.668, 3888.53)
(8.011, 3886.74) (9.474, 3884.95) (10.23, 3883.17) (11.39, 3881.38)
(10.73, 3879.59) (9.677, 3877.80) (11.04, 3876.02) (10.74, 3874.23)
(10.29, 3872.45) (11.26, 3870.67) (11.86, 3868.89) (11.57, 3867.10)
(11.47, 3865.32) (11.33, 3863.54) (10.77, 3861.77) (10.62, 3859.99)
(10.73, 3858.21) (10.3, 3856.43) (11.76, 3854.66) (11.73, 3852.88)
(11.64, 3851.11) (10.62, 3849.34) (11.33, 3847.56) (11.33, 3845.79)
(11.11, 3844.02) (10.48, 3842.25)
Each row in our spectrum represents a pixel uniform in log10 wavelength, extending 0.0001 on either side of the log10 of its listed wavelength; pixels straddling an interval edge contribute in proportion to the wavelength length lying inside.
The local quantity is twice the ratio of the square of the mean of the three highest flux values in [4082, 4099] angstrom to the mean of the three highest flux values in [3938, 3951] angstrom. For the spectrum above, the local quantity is 21.9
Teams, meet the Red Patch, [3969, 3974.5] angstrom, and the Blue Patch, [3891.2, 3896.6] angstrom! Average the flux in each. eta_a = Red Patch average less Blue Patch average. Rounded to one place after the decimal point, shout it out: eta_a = -3.0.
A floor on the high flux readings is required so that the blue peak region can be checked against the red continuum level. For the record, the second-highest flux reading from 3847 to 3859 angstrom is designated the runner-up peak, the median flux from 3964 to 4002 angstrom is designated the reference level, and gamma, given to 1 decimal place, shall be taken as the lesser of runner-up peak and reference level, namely 10.8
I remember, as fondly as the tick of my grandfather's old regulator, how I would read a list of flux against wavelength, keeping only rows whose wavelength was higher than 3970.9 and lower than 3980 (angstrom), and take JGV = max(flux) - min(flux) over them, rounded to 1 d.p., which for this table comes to 3.5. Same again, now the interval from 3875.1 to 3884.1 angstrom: 1.7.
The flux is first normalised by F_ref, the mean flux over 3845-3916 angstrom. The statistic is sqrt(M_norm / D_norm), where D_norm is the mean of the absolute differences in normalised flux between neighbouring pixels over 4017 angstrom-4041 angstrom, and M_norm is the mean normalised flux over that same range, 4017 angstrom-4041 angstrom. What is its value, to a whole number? 6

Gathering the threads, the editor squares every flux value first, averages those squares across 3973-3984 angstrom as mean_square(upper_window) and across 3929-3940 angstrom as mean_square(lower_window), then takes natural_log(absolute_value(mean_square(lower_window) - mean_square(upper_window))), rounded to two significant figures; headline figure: 3.6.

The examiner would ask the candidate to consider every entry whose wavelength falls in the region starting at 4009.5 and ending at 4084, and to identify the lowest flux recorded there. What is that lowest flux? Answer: 10.51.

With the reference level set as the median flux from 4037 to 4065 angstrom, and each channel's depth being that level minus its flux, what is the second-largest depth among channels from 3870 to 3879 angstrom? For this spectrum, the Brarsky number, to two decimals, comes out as 0.87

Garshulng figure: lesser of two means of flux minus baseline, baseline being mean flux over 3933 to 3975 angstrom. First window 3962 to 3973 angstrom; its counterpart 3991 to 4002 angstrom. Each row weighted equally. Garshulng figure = -2.5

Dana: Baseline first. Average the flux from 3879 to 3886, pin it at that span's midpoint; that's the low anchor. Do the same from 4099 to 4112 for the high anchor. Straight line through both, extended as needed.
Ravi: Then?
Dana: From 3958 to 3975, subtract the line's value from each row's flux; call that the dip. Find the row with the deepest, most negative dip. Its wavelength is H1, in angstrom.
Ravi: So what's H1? 3968.13 angstrom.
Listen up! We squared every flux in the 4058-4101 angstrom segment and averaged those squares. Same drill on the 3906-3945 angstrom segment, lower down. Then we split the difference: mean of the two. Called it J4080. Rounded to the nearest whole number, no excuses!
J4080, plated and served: 112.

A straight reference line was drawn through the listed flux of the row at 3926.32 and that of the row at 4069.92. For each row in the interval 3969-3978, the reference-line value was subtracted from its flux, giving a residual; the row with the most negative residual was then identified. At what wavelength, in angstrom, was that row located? 3969.96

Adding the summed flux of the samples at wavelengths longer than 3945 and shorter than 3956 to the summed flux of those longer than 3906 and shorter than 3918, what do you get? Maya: 146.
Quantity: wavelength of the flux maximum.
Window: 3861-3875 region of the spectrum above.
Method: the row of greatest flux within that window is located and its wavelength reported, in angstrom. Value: 3868.89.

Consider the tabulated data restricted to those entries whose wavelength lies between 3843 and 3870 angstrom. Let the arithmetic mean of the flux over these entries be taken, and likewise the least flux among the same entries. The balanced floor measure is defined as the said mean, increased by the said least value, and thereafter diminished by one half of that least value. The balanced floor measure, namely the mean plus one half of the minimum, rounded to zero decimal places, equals 16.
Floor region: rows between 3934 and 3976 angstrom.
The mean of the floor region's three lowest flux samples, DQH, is 4.6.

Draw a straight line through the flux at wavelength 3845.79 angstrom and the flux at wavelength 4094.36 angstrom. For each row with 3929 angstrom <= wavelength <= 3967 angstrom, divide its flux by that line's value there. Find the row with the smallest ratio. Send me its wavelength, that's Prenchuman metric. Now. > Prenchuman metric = 3933.56 angstrom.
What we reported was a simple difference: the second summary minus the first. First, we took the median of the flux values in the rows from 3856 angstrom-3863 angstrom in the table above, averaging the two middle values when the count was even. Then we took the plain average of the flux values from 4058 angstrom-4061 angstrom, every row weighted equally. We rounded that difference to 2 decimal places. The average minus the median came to 0.39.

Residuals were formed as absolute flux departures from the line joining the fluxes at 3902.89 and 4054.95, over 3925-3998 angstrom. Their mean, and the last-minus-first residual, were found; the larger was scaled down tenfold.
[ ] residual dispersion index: 0.16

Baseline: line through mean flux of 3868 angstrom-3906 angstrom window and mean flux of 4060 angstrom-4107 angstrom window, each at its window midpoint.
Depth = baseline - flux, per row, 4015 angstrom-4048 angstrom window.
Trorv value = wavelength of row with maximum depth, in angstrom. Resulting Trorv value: 4045.63 angstrom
